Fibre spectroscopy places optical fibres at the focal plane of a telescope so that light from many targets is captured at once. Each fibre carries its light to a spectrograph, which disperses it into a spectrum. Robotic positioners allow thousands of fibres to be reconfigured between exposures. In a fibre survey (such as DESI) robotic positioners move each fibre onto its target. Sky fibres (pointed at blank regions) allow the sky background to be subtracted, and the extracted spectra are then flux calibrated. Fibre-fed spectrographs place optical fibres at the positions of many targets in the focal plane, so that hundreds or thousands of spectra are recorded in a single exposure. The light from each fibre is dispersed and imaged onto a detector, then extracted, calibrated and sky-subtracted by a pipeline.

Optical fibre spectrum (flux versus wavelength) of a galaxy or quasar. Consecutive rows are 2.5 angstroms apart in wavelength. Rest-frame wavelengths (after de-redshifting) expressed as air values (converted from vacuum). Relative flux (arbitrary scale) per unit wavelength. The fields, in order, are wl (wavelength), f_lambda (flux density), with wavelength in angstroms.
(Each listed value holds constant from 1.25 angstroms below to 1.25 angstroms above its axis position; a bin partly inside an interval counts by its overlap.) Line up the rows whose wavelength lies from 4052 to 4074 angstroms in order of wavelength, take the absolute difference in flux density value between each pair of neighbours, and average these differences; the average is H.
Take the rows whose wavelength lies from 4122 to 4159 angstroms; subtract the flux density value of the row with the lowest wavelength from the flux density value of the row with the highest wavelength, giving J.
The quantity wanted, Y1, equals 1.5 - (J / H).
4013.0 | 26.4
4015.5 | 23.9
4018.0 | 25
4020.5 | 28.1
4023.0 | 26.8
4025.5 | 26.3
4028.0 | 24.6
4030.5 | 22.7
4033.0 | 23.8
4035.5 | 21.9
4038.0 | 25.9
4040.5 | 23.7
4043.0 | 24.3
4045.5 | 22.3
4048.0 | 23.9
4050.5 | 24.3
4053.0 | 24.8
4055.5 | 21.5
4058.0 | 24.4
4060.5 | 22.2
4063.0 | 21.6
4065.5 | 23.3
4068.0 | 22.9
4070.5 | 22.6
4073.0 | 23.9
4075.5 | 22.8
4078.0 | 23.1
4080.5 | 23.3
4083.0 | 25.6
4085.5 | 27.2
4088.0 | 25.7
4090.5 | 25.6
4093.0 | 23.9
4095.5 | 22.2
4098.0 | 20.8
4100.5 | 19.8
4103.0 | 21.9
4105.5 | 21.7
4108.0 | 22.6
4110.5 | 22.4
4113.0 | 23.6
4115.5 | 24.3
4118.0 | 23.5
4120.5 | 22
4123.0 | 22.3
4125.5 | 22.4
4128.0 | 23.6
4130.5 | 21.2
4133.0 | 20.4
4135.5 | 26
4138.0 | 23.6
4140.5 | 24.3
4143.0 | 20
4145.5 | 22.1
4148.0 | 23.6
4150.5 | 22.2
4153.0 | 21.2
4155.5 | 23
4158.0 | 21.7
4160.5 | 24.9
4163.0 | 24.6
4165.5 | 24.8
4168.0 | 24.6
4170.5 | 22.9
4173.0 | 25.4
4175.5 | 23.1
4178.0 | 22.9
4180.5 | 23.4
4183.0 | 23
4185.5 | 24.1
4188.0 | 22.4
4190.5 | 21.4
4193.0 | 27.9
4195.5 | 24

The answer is 1.9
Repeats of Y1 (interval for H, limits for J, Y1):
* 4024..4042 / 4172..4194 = 0.3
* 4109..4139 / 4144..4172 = 1.0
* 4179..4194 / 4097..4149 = 0.2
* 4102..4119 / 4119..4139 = -0.9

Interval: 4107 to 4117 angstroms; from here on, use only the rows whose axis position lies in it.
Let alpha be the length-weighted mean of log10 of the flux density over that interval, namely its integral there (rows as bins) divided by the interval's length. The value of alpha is 1.37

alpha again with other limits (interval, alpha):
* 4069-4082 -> 1.37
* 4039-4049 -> 1.37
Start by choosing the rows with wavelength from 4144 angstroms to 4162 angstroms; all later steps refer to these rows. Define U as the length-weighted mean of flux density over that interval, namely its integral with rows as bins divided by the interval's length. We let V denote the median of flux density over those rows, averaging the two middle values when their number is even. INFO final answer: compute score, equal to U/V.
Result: 1.02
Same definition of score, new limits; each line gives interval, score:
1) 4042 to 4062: 0.97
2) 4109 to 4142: 0.98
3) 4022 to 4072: 1.00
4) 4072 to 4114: 1.01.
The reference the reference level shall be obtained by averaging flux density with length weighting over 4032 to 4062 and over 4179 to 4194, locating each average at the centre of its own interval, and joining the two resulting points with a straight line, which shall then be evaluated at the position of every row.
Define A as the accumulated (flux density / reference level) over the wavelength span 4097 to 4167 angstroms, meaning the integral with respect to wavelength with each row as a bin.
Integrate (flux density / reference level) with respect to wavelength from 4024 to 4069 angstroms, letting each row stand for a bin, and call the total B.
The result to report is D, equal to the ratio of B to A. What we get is 0.7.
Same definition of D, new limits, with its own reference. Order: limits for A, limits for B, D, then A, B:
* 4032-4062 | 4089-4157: 2.2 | 30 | 65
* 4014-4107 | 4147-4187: 0.4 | 94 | 40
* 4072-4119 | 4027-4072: 1.0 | 47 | 45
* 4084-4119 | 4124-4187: 1.8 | 34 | 62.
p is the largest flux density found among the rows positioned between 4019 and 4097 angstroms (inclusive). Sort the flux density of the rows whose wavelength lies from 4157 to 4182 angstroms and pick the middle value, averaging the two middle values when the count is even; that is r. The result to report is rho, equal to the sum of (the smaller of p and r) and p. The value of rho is 52.1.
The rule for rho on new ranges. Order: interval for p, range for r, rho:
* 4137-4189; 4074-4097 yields 49.3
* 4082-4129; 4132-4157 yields 49.8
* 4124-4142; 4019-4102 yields 49.8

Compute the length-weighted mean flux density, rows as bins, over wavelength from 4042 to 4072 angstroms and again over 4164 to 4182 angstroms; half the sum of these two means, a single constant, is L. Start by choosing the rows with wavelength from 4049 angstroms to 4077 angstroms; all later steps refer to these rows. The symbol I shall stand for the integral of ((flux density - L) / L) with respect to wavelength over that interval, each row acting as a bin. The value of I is -0.5 angstroms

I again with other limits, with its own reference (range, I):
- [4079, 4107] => -0.1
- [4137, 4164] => -0.8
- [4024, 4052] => 0.6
